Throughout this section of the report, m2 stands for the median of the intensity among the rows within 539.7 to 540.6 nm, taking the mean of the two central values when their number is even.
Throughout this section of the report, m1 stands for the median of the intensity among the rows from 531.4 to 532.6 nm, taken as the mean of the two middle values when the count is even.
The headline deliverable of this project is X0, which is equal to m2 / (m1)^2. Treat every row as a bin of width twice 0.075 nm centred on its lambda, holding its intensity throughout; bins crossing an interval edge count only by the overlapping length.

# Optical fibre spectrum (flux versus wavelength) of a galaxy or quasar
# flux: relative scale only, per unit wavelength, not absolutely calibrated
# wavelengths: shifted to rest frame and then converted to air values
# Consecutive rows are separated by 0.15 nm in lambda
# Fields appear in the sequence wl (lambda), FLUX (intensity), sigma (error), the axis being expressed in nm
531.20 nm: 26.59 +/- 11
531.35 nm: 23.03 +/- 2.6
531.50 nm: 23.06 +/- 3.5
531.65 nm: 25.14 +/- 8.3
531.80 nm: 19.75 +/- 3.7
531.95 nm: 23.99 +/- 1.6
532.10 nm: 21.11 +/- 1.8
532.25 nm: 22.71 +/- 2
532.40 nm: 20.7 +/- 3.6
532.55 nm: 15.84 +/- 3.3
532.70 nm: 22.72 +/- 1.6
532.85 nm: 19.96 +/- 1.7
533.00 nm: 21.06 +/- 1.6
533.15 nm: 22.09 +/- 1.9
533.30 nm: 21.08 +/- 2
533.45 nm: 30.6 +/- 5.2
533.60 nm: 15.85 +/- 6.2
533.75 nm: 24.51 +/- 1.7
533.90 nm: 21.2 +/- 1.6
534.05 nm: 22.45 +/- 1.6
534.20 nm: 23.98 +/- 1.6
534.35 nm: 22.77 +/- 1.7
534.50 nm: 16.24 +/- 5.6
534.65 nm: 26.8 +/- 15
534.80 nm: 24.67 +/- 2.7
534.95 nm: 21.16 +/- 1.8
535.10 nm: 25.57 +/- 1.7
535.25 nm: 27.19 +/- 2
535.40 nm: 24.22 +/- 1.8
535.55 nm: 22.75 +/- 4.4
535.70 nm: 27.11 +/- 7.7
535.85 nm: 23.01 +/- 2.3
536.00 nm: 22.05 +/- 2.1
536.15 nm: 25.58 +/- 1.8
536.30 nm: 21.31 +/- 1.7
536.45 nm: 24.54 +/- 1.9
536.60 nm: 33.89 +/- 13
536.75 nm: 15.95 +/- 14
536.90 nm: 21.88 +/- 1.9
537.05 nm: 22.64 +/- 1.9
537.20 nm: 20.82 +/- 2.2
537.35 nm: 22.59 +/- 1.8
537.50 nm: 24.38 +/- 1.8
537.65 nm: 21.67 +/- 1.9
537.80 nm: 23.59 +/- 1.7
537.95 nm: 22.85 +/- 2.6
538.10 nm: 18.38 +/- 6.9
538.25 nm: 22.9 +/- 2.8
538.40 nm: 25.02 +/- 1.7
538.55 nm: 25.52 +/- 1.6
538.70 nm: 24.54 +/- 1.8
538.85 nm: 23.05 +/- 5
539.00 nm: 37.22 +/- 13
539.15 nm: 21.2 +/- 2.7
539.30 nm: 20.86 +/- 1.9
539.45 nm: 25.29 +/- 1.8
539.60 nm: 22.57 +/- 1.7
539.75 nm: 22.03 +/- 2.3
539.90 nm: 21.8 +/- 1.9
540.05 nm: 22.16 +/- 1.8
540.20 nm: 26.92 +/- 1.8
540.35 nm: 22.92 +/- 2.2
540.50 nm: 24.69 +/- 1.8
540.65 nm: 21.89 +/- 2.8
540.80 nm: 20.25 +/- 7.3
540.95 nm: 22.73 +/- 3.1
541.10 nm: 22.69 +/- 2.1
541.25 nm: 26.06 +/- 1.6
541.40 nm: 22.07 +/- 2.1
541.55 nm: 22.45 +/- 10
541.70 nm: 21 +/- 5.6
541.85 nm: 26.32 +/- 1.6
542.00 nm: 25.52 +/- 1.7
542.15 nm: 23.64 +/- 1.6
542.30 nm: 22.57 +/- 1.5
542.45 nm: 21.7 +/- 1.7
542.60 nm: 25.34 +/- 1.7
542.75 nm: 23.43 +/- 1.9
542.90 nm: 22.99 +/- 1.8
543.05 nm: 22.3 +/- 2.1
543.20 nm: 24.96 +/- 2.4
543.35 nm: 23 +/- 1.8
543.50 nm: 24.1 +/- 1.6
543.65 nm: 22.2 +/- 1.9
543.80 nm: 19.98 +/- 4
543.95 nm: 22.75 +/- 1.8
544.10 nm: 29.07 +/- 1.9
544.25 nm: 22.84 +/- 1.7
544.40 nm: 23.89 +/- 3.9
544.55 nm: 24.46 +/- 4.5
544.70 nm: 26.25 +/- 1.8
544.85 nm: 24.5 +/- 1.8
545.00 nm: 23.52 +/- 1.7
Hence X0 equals 0.047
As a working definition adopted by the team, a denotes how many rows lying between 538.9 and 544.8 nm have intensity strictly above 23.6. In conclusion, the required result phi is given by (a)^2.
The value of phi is 225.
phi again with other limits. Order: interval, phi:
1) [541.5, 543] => 16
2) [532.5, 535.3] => 49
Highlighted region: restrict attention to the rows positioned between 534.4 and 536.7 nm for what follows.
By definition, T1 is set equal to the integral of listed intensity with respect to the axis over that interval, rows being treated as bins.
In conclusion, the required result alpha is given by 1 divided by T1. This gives 0.0179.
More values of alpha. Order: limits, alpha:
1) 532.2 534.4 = 0.0208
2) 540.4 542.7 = 0.0187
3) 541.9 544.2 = 0.0184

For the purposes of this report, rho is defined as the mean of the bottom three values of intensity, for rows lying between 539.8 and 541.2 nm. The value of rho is 21.3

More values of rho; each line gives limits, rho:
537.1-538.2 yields 20.3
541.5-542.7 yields 21.7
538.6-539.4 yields 21.7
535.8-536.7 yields 22.1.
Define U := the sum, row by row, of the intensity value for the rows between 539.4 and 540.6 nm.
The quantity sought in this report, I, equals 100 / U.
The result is 0.53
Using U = 188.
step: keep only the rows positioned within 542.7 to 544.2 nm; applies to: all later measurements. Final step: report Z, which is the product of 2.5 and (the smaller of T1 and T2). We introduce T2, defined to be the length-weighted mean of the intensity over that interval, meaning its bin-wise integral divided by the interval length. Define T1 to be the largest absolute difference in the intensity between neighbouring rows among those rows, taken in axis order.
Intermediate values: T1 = 6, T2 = 23.5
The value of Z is 16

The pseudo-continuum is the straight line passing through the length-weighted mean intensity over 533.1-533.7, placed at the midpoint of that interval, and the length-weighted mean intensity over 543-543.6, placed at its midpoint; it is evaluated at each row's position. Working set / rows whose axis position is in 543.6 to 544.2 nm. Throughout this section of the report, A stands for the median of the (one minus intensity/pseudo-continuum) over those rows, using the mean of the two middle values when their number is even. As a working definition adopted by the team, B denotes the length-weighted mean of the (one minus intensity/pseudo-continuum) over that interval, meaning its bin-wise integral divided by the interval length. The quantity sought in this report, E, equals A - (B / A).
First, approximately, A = 0.05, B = 0.005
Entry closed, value -0.06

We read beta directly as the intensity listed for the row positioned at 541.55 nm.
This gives 22.45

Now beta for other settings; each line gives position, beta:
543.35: 23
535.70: 27.11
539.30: 20.86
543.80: 19.98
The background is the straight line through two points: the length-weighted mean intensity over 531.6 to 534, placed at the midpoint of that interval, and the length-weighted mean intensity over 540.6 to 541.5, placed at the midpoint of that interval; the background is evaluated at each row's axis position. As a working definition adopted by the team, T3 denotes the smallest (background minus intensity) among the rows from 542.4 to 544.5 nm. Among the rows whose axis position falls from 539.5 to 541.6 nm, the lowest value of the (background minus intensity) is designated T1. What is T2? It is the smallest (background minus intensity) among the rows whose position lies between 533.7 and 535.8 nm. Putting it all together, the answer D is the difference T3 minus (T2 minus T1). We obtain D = -5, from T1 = -4.4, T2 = -5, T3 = -6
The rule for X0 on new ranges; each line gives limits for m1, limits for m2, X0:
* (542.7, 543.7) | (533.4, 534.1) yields 0.042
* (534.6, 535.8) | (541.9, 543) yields 0.037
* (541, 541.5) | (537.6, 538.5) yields 0.044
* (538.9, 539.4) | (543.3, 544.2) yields 0.051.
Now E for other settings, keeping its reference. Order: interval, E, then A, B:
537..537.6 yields -1.18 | 0.01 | 0.016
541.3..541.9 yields -0.35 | 0.05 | 0.019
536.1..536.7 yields -1.48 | -0.10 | -0.136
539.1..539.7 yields -0.45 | 0.05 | 0.028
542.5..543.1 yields -0.11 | 0.01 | 0.002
